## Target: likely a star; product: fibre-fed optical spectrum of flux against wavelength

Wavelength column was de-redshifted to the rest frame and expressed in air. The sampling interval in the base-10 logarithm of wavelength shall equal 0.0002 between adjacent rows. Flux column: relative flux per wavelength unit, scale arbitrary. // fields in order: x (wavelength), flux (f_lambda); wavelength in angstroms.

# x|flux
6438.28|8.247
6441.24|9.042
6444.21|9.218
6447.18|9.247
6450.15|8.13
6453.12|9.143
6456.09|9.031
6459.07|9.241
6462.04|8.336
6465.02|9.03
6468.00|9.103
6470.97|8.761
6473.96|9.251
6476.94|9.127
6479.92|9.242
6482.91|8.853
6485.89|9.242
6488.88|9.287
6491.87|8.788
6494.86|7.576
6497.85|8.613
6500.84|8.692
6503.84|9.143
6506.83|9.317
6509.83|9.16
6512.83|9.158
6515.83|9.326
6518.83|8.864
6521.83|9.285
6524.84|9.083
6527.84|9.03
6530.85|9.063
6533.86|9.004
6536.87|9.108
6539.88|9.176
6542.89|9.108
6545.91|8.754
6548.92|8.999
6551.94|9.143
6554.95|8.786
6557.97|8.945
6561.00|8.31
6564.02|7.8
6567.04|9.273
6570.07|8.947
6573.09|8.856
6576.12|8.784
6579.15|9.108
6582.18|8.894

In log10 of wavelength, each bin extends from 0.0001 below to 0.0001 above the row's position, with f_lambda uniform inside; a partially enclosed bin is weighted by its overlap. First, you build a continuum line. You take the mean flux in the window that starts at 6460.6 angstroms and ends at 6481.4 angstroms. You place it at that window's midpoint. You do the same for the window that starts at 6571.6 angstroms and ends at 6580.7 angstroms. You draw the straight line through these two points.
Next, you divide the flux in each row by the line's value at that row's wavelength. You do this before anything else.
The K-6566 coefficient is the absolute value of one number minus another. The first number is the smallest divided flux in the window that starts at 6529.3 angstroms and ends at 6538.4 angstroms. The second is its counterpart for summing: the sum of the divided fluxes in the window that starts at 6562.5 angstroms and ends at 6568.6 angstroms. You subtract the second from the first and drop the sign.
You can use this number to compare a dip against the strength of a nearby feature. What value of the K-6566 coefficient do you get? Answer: 0.9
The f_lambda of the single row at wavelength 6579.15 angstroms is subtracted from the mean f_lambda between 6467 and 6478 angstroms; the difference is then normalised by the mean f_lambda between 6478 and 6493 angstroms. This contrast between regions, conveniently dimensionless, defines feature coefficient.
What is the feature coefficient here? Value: -0.01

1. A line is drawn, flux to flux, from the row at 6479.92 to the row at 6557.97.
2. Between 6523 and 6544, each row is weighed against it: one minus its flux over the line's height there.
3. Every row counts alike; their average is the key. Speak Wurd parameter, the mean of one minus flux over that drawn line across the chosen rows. -0.005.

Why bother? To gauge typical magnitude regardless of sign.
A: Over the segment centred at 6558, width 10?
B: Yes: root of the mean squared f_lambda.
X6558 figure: 8.68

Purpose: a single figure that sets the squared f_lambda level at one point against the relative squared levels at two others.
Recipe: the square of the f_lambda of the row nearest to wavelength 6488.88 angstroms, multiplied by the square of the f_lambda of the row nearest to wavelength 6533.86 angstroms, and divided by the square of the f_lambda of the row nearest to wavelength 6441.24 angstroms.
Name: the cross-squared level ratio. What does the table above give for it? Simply 86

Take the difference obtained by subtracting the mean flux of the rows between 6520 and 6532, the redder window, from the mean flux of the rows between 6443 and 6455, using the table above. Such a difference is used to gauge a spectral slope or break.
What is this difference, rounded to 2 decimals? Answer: -0.18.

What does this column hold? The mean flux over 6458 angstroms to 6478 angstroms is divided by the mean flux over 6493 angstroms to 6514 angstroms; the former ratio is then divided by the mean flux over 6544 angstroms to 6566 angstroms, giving 0.117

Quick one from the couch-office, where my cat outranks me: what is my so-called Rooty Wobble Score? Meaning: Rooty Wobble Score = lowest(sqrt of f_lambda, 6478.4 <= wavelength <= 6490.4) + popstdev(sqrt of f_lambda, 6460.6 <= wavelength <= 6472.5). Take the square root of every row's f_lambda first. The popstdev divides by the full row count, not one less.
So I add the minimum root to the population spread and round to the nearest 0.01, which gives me 3.03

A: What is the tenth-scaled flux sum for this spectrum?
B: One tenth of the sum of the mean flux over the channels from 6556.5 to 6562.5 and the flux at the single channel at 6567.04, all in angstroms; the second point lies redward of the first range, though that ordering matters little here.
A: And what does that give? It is 1.79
